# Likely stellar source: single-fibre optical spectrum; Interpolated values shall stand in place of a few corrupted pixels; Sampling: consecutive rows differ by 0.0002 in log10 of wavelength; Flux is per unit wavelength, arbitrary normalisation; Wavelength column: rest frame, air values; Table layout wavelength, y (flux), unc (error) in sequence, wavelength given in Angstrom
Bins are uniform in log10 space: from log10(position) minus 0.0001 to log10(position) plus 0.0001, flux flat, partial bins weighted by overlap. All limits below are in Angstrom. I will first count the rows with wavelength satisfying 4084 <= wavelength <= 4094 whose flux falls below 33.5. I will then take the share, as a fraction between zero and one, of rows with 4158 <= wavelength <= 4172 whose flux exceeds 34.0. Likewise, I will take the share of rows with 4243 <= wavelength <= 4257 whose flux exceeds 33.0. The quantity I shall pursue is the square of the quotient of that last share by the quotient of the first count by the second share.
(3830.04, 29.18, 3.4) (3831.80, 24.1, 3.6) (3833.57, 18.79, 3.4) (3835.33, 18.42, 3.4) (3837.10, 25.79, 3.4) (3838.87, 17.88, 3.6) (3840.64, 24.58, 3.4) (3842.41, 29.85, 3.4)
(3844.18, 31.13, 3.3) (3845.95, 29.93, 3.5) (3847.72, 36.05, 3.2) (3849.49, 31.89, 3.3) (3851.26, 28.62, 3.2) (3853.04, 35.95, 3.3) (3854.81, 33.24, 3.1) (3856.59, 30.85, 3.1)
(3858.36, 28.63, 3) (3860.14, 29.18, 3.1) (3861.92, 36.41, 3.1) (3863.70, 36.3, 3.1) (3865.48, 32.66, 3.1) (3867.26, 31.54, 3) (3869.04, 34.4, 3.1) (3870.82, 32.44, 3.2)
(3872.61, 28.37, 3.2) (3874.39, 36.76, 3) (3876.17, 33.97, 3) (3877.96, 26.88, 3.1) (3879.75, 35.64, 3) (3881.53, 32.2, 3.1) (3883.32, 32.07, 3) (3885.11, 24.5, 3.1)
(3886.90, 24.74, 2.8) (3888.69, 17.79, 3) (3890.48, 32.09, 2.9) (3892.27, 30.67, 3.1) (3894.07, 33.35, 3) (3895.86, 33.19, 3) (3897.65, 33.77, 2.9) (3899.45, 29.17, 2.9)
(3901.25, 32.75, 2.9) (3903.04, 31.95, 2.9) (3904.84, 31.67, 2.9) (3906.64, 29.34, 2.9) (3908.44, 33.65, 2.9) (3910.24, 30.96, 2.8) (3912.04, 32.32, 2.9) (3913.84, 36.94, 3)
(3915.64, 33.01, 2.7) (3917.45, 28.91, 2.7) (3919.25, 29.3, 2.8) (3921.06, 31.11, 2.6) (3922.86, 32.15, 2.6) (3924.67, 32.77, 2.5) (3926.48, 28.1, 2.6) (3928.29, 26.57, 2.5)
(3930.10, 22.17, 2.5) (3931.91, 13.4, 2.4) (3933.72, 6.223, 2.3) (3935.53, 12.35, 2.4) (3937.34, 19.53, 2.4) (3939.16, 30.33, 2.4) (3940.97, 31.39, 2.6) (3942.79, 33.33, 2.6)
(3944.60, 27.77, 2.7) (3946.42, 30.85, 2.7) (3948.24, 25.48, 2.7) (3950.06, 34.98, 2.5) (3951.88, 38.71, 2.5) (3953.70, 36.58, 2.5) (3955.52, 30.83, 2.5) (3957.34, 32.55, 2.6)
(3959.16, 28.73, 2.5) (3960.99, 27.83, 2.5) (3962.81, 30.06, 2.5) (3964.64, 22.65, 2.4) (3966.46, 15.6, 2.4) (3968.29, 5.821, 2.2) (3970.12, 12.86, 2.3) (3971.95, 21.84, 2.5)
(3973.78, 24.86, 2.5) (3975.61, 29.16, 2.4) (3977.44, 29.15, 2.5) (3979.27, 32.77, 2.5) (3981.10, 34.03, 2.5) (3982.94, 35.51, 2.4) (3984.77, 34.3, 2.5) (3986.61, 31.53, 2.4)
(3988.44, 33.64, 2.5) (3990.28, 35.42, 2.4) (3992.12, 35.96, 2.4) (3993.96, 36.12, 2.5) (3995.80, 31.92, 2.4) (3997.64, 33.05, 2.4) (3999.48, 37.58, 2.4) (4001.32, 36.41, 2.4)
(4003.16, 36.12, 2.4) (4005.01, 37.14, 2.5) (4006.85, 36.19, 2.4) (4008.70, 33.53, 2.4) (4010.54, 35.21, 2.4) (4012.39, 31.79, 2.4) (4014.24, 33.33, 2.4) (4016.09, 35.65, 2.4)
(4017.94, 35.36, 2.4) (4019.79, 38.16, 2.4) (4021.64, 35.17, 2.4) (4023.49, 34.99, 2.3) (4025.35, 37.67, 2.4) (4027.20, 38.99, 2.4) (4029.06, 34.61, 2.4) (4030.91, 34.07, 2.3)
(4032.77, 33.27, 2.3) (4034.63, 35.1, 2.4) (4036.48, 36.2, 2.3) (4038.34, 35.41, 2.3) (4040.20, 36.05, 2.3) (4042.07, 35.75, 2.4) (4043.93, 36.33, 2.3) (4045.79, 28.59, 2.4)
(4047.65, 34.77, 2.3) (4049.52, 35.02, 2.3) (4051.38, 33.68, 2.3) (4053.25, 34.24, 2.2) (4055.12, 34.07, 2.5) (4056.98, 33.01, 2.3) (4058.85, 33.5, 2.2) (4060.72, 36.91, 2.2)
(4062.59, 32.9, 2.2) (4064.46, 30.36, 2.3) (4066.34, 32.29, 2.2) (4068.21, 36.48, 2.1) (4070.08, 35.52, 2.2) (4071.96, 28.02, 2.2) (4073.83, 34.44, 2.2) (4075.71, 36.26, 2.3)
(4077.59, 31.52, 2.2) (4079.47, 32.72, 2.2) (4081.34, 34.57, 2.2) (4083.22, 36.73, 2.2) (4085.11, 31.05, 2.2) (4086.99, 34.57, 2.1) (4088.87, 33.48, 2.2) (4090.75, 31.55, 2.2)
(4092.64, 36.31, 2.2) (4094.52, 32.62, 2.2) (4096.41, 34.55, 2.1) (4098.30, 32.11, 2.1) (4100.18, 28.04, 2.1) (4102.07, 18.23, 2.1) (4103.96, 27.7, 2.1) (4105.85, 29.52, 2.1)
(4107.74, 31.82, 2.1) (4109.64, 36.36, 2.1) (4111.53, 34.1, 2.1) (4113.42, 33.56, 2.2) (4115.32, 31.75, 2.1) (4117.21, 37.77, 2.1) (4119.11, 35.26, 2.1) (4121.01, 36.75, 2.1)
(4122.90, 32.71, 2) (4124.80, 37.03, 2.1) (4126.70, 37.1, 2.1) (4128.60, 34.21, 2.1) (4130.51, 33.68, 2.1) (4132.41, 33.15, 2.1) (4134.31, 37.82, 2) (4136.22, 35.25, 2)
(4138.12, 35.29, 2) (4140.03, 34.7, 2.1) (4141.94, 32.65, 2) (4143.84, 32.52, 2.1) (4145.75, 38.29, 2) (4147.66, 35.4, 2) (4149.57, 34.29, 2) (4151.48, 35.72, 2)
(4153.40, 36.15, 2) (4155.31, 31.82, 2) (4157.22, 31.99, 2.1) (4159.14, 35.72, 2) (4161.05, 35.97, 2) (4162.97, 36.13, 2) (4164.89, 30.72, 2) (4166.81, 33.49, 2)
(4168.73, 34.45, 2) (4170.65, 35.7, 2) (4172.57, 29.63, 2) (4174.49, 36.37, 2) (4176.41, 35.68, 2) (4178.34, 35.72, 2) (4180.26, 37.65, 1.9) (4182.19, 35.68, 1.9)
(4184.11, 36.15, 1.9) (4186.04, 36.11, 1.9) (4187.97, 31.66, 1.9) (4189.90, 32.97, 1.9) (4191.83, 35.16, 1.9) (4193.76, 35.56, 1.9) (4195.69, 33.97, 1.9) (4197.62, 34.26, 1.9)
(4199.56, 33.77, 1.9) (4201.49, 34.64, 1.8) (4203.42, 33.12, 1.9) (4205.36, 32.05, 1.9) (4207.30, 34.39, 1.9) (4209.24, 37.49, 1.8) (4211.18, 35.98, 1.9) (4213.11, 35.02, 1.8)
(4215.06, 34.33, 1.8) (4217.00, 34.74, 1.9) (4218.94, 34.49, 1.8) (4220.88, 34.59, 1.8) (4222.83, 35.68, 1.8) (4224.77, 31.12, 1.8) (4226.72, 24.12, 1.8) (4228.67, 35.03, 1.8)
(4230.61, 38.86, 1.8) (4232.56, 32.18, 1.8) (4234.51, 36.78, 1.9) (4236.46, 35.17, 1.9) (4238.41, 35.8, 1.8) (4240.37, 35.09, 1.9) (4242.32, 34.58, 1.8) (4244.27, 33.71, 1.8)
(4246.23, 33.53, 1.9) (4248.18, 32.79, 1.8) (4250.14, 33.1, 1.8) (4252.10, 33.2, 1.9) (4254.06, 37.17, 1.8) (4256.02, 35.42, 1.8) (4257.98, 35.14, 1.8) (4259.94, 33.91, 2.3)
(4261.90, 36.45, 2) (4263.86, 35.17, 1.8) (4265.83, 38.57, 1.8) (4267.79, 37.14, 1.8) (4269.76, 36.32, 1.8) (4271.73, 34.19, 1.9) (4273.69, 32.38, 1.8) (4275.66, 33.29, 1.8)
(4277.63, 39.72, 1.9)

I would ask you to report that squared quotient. 0.042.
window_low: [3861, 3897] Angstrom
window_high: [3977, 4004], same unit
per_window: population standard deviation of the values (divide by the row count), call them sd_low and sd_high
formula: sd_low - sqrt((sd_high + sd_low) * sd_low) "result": -1.0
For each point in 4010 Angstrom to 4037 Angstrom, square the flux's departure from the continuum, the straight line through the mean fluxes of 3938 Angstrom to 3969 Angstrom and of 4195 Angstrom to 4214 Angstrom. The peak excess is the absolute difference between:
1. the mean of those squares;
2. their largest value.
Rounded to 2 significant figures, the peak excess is 47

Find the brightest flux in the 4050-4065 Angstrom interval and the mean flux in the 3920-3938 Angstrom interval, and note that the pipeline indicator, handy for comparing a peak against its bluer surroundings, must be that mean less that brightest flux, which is -14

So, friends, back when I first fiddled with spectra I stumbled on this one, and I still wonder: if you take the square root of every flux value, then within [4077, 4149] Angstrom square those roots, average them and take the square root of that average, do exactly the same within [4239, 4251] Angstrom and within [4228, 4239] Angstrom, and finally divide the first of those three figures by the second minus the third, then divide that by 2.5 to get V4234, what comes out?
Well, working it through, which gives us -15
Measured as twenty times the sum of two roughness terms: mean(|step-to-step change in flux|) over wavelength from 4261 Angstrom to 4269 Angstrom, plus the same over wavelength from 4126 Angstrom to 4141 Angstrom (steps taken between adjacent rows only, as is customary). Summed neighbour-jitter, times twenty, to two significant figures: 75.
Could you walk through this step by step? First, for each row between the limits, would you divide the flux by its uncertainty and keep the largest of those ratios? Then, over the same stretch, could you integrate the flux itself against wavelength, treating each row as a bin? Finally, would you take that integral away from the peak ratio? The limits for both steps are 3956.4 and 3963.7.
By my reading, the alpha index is -205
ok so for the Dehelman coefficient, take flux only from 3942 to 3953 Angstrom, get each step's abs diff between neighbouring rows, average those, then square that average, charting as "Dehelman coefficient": 30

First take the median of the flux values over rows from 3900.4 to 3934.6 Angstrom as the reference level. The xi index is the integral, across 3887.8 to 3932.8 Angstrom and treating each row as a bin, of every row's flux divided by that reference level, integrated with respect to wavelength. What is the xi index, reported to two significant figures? 43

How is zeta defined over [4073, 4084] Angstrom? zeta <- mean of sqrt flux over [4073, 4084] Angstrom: 5.86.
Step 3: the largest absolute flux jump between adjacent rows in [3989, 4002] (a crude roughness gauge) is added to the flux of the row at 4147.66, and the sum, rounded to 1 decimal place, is 39.9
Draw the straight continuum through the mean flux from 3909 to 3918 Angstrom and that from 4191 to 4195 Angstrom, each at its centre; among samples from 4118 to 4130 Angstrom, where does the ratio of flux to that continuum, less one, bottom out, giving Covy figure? 4122.90 Angstrom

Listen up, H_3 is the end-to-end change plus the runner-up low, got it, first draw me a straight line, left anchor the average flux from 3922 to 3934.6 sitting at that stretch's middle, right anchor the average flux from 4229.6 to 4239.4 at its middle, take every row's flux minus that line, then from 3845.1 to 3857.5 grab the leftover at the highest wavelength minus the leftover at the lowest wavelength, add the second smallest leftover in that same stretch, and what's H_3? 10.8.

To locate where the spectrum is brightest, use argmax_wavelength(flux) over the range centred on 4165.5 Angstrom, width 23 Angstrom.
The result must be 4174.49 Angstrom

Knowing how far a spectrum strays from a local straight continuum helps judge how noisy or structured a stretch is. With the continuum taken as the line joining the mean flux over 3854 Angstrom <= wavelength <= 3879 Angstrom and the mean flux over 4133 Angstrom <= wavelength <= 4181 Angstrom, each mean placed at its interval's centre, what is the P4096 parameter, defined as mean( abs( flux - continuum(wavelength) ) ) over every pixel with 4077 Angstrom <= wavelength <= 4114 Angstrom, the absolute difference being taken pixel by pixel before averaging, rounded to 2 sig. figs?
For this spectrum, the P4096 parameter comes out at 3.0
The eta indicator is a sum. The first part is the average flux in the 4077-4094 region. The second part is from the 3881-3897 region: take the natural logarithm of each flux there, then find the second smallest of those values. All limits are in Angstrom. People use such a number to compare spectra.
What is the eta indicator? 36.8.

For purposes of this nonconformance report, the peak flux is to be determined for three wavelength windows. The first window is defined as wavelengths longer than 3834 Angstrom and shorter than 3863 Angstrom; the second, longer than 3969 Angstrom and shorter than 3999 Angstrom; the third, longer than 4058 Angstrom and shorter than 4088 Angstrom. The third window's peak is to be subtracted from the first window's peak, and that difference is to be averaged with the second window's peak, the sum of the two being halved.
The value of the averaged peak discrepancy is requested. 17.81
